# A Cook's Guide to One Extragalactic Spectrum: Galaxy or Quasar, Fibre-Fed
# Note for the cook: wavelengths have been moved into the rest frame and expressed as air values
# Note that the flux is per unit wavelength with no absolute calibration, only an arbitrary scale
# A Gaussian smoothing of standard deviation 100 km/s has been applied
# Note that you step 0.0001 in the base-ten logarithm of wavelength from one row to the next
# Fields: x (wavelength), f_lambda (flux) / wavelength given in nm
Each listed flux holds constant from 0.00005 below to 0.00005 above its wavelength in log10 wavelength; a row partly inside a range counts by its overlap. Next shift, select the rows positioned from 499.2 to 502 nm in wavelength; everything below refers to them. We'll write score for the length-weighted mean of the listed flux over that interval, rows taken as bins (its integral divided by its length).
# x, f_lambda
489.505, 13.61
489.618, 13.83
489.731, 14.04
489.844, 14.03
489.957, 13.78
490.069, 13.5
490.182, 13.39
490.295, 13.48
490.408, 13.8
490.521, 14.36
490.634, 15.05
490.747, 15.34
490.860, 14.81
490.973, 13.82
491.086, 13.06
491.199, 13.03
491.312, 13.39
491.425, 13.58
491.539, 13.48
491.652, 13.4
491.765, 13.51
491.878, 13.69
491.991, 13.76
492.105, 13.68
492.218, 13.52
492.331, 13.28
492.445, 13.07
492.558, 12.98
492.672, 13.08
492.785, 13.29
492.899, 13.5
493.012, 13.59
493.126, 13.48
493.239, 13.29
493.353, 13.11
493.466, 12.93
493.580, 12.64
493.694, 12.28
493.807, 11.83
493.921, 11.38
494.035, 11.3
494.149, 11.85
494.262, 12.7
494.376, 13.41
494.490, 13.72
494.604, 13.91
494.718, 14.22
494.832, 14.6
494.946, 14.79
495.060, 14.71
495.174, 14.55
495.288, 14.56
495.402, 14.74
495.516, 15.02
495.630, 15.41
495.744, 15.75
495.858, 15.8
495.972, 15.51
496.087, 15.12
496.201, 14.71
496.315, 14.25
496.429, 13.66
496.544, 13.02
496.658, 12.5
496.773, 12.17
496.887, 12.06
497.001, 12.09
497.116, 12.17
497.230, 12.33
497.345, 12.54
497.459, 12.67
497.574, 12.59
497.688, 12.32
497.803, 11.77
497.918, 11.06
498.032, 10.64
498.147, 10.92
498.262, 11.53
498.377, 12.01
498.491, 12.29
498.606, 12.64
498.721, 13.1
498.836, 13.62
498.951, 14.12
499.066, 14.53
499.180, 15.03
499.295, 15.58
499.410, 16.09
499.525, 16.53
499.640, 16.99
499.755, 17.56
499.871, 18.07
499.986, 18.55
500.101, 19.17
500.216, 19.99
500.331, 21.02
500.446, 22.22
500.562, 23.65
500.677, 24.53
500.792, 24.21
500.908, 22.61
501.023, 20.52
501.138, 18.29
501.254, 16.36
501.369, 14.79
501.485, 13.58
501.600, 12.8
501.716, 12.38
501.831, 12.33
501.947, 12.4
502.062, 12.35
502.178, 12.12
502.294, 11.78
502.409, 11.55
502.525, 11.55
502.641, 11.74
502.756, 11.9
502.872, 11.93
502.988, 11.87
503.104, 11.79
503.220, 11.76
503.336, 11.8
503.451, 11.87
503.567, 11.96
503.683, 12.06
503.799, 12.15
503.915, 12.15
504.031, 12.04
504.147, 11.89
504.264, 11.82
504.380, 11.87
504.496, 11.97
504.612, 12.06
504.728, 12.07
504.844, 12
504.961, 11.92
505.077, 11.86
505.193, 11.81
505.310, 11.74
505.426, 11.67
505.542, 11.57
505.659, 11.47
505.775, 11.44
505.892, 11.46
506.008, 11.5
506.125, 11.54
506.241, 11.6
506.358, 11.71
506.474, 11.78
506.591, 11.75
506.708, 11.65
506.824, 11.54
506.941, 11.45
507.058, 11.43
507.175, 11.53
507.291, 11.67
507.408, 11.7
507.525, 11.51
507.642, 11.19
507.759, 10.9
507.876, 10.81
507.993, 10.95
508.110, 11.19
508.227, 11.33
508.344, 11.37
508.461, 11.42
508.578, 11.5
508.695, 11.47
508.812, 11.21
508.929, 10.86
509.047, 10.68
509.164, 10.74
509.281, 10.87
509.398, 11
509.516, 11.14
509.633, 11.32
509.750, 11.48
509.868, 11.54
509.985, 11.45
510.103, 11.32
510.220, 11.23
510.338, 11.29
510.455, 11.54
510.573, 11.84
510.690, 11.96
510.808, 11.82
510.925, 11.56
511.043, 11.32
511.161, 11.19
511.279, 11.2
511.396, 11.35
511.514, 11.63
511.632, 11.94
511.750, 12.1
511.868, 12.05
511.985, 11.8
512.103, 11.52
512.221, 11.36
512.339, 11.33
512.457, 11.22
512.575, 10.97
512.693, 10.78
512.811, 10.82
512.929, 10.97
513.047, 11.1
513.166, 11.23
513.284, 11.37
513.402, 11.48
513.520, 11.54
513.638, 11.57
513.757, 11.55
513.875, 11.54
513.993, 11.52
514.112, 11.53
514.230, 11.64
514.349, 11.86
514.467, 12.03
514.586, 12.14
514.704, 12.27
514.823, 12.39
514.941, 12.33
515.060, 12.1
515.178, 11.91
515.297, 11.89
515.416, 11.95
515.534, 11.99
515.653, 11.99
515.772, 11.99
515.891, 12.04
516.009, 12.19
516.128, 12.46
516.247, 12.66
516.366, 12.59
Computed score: 17.9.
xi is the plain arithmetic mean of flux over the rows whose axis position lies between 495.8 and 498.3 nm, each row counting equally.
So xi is 12.8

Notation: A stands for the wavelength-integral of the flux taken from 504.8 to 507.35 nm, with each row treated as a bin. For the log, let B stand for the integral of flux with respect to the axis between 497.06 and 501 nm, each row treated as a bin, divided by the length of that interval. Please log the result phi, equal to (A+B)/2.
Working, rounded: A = 30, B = 15.8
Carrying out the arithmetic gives 23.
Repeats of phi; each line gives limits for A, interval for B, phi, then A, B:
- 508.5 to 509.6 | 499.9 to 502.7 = 14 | 12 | 16.7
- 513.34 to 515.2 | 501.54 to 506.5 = 17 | 22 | 11.9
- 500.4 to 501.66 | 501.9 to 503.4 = 18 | 24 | 11.9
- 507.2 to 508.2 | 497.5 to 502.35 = 13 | 11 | 15.6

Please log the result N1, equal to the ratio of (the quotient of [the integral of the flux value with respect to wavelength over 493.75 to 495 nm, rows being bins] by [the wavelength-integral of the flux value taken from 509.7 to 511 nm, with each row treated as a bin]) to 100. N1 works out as 0.0109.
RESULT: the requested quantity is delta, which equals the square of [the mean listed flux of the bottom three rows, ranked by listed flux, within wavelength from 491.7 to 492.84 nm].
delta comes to 170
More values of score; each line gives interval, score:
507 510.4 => 11.2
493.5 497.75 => 13.5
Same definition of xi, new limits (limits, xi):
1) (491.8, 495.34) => 13.3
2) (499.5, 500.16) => 17.8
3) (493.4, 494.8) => 12.7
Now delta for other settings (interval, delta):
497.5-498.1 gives 124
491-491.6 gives 173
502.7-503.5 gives 139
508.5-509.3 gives 116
